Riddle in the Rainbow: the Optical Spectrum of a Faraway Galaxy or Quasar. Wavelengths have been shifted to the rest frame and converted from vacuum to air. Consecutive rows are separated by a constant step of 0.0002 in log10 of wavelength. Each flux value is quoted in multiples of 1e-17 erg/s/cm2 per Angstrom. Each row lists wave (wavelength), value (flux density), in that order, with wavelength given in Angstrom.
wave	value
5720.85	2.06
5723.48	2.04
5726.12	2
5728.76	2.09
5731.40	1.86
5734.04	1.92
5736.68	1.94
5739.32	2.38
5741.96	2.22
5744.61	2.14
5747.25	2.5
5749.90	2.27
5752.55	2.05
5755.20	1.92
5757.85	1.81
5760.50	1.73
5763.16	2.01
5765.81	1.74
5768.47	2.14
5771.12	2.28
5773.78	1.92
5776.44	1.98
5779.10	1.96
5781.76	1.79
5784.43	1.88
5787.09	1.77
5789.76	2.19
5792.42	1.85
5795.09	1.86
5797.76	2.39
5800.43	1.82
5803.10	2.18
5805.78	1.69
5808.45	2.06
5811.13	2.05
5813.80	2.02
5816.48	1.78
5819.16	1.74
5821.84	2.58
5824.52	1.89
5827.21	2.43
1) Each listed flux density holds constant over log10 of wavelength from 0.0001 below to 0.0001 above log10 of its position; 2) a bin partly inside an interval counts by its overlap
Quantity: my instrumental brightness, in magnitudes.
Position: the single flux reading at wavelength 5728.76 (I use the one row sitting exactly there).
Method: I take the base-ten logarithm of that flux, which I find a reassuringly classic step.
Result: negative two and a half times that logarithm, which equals -0.80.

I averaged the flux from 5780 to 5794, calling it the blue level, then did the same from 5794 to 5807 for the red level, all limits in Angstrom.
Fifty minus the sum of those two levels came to 46.1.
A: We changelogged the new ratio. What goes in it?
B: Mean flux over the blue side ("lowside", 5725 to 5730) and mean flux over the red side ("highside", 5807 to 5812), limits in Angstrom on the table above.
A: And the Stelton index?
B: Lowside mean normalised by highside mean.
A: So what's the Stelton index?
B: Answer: 1.00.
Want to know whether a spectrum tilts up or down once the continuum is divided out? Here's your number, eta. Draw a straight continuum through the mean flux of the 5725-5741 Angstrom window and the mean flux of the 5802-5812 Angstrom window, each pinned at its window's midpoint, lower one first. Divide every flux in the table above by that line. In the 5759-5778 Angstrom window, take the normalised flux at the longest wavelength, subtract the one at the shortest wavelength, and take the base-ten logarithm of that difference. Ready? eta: -0.89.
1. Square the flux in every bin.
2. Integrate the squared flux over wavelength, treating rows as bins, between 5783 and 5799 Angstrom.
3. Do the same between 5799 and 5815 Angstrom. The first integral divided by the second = 1.02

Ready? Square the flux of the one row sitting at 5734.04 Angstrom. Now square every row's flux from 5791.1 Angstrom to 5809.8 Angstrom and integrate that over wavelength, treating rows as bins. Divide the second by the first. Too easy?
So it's 20.1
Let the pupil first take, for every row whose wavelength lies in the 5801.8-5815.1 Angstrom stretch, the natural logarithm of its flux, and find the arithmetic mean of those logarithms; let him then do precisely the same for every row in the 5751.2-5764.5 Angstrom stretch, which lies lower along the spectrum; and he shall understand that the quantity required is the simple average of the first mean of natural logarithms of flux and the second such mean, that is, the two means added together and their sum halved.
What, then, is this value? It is 0.666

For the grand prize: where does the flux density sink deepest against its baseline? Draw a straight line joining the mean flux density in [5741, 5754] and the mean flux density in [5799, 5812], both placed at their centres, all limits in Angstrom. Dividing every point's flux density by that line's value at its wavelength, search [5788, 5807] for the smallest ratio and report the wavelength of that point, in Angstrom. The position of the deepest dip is 5805.78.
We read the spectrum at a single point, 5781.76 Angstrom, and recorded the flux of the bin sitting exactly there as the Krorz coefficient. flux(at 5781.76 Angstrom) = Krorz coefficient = 1.79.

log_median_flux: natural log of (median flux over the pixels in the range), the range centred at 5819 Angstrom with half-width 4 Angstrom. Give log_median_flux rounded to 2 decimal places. 0.58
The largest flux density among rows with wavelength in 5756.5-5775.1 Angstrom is 2.28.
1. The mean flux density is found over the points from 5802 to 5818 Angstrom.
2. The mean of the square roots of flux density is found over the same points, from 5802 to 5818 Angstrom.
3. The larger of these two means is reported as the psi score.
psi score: 1.96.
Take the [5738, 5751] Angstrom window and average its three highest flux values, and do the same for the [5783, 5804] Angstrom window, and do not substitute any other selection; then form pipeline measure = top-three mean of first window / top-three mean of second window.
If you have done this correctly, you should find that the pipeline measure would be 1.06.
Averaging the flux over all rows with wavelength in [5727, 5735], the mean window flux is 1.96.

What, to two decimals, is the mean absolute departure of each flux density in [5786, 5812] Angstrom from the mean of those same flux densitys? 0.19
